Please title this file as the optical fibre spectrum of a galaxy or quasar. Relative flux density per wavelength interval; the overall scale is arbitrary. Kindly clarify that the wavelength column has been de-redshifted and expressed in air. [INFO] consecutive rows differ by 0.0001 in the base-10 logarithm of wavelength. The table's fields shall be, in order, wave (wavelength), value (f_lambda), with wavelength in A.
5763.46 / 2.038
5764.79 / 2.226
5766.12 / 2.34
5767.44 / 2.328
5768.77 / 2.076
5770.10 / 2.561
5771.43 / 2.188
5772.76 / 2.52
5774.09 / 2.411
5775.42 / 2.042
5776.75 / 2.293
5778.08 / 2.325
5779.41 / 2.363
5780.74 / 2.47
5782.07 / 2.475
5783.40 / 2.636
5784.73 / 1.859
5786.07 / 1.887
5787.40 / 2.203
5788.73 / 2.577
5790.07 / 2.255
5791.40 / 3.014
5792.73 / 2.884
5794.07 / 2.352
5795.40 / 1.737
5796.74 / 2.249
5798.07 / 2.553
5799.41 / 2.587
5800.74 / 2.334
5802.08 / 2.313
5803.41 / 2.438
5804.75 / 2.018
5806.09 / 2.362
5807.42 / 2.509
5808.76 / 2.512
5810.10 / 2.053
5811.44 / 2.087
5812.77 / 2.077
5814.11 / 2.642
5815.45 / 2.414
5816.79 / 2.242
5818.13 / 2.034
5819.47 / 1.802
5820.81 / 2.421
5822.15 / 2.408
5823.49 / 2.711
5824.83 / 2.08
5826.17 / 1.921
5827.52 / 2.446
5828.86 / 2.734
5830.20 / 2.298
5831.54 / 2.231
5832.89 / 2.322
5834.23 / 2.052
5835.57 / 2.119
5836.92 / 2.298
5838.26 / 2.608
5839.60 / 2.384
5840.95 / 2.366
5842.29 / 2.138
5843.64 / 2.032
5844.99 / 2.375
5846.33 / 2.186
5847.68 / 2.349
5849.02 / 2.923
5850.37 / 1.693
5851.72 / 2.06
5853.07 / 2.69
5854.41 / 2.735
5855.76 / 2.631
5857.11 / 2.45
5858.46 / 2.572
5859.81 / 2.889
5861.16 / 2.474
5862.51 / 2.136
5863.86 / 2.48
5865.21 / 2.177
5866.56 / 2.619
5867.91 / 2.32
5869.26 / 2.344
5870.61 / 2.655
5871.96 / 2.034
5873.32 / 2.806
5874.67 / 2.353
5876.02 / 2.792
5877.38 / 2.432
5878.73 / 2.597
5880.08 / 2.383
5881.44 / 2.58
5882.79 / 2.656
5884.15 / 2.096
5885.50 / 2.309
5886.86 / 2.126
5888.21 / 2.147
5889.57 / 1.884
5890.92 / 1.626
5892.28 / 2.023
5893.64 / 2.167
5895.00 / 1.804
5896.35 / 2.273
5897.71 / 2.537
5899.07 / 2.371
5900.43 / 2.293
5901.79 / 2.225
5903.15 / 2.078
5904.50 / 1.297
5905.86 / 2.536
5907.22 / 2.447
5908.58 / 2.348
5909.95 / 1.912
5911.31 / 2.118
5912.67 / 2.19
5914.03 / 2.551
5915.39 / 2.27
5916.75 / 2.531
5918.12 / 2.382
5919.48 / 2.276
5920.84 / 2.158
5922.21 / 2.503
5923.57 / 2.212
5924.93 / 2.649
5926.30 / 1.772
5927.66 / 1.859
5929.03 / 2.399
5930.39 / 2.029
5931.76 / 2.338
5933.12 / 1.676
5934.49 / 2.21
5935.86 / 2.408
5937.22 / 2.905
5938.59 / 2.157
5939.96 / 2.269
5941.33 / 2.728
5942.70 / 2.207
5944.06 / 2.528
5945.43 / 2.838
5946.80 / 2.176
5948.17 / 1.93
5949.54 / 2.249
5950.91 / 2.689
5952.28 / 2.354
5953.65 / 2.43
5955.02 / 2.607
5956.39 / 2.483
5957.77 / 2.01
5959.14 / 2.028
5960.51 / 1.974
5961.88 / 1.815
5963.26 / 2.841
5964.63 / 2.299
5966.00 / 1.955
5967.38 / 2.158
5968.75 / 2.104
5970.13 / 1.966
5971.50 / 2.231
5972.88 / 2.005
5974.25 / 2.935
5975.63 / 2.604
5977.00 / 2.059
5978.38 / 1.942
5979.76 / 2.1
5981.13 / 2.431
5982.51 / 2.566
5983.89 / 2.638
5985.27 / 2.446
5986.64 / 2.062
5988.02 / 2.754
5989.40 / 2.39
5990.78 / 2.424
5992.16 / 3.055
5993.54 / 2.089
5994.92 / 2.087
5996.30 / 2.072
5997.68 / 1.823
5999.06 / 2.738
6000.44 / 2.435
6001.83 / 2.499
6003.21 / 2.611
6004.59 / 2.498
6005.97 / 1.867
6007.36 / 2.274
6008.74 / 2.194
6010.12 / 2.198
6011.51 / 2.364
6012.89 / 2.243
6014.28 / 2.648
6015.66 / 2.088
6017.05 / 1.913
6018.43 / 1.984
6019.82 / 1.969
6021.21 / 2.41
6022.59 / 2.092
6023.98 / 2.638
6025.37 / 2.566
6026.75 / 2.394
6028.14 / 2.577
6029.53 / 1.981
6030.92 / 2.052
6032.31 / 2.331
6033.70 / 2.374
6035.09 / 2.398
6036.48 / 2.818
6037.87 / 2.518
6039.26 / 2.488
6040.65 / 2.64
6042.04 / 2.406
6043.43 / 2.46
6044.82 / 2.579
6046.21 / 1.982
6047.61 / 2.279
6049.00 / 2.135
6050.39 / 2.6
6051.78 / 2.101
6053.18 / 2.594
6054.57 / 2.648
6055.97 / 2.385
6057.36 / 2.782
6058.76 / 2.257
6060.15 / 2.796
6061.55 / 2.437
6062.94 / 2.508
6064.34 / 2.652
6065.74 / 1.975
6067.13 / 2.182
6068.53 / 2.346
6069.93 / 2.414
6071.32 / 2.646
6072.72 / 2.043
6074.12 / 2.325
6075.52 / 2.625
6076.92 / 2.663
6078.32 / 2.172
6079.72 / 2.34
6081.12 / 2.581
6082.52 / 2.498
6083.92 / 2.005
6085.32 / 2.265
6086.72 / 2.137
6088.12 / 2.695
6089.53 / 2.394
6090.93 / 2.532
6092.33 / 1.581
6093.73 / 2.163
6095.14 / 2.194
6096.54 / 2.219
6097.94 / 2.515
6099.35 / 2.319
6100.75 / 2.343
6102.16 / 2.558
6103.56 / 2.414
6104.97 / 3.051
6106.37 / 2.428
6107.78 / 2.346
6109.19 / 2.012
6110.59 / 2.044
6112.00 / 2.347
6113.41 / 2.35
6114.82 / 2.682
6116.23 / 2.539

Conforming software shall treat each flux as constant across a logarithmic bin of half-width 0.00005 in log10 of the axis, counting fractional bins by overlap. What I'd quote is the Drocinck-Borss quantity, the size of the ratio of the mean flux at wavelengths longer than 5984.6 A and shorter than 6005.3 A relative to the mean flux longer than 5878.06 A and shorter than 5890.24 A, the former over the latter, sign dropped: 1.039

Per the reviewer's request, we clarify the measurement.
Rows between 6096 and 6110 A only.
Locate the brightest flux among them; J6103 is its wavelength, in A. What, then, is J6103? 6104.97 A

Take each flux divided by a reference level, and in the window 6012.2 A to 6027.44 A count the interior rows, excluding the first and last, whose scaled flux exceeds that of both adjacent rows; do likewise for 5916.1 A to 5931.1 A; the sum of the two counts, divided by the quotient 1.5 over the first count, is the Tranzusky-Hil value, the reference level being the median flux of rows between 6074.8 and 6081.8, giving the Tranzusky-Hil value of 19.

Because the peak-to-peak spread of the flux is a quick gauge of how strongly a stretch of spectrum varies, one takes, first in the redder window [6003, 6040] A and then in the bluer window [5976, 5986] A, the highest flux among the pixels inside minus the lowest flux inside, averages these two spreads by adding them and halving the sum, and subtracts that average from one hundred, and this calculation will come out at 99.2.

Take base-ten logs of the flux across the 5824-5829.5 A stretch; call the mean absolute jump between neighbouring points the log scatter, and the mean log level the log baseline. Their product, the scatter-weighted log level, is 0.022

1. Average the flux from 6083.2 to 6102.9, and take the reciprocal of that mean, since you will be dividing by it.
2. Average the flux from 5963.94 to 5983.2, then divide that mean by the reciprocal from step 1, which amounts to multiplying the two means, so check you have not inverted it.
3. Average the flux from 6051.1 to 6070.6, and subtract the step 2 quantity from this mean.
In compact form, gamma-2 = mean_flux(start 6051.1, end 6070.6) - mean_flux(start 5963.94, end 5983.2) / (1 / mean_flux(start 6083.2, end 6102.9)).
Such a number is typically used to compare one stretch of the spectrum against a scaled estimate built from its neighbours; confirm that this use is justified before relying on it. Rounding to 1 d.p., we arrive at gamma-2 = -2.7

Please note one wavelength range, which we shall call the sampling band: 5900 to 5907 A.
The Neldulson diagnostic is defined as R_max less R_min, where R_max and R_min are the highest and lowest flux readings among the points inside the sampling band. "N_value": 1.2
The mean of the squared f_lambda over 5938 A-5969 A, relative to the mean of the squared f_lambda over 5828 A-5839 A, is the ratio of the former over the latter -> 0.98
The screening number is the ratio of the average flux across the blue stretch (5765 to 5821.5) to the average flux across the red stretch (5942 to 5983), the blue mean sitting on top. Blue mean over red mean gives 1.02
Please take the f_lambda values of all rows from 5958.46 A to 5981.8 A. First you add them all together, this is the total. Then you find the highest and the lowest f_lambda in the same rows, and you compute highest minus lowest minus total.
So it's -36.3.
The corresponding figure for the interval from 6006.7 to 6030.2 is -37.8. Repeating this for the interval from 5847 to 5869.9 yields -40.3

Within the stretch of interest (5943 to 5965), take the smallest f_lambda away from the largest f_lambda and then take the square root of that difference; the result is 1.01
